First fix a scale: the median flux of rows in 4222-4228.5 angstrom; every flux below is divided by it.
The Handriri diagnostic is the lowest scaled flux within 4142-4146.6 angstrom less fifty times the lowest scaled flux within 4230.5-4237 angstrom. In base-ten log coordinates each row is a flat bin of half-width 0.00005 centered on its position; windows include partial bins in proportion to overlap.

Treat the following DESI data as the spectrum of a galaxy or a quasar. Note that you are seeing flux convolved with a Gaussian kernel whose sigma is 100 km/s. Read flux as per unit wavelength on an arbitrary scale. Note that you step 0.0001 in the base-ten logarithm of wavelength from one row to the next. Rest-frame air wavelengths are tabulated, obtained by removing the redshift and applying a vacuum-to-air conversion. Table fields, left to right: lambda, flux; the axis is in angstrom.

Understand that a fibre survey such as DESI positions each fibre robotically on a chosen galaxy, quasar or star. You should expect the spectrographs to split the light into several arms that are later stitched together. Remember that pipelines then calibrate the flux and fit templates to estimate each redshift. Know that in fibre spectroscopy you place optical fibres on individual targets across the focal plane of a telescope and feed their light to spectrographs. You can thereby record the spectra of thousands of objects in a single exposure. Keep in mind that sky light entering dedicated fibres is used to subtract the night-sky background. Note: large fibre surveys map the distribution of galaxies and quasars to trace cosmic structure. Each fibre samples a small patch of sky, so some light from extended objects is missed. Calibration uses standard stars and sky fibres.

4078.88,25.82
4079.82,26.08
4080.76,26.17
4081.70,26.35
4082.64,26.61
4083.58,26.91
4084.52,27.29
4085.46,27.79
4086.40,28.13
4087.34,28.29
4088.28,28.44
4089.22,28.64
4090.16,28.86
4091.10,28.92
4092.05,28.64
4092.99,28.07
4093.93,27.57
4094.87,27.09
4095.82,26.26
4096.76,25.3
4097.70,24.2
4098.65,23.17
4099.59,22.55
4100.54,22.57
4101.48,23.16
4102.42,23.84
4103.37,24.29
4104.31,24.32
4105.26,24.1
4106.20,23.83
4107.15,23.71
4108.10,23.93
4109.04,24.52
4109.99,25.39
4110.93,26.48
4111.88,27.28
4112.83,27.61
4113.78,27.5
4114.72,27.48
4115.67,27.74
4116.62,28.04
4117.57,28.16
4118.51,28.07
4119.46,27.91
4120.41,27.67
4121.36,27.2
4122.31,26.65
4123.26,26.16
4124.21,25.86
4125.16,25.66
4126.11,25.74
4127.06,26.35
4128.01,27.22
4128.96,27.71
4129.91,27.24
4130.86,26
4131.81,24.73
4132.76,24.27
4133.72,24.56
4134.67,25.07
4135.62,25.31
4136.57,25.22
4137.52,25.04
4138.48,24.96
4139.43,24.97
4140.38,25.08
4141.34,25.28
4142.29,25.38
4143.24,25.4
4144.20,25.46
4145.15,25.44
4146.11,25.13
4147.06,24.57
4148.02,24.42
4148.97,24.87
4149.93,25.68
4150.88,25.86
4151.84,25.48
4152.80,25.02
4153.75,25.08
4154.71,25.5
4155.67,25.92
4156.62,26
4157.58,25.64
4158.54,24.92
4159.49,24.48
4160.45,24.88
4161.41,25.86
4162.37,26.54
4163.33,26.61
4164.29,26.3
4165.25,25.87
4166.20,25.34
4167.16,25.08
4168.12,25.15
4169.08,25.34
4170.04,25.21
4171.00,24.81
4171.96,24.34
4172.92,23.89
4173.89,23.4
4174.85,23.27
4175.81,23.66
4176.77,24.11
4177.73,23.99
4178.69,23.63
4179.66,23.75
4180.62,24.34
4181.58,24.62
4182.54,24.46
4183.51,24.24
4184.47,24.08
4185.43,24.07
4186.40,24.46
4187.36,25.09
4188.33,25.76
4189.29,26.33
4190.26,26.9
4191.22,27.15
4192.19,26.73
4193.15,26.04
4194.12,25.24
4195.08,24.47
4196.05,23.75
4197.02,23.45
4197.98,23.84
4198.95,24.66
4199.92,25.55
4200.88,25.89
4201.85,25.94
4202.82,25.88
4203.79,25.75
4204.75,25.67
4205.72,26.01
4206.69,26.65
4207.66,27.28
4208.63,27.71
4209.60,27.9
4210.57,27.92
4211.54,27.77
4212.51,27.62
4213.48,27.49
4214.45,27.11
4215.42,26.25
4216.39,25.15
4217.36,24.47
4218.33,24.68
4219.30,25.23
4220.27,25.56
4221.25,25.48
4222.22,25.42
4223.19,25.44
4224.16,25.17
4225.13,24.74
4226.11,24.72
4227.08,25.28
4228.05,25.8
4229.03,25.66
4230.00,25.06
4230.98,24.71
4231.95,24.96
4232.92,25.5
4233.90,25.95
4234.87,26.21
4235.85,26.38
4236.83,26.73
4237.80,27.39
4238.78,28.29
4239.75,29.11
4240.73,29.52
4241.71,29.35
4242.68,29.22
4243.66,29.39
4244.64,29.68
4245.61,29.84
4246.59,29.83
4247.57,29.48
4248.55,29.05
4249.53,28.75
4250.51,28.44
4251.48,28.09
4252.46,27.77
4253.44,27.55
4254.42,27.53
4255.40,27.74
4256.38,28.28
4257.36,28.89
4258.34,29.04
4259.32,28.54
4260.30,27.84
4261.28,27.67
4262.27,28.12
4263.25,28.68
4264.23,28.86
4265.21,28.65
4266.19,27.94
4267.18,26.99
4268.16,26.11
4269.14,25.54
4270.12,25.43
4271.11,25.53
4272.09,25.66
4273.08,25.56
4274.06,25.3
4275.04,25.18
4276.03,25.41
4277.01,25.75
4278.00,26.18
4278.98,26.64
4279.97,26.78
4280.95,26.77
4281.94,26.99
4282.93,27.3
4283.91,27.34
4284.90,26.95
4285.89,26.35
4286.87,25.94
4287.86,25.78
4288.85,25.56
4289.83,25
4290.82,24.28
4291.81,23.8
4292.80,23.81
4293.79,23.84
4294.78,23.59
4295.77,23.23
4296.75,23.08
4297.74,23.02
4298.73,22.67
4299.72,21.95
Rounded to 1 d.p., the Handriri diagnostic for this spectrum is -47.9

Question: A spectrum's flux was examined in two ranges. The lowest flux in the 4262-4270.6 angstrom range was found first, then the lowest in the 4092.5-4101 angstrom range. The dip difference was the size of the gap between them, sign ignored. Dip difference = 2.9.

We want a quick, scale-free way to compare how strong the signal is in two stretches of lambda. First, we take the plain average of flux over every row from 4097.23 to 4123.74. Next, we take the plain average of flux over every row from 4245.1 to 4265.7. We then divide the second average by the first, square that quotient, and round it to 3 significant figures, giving 1.24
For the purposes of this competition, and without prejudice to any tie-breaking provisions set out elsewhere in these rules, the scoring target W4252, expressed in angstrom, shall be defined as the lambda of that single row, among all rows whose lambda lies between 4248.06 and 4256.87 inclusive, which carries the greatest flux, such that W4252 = 4248.55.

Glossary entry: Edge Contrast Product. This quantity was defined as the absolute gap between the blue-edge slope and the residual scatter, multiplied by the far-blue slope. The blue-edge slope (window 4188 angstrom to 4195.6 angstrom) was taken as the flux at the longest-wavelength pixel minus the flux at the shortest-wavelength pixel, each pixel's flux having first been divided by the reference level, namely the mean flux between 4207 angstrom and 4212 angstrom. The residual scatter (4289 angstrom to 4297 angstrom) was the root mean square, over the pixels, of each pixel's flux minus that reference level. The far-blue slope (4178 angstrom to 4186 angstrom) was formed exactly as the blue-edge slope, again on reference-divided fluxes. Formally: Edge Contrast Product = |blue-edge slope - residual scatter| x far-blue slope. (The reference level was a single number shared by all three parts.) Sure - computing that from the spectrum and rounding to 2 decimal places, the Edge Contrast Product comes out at 0.06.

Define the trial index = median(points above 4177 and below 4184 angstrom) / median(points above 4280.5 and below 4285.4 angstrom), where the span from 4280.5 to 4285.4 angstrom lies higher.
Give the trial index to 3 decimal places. 0.898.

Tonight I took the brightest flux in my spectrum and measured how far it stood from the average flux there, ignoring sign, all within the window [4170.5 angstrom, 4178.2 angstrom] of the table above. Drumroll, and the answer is 0.88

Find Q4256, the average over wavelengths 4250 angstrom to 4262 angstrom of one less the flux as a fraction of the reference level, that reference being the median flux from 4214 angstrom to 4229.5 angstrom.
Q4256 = -0.11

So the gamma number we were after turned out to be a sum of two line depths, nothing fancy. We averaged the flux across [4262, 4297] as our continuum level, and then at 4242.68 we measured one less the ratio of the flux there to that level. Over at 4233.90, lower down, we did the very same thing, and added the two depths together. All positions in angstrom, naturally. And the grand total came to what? -0.13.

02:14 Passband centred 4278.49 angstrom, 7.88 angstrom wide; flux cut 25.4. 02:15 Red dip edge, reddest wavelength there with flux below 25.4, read 4275.04 angstrom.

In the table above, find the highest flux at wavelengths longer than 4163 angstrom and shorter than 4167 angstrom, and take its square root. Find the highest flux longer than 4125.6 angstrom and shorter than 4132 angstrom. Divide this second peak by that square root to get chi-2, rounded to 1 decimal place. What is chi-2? 5.4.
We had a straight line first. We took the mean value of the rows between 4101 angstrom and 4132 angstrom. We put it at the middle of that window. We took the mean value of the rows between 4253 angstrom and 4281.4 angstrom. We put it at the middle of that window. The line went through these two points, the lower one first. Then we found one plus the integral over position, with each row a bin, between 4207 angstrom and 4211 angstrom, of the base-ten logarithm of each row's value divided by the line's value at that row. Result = 1.06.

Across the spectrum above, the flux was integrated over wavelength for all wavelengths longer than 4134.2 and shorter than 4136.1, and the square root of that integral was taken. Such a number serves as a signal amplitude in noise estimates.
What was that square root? 6.93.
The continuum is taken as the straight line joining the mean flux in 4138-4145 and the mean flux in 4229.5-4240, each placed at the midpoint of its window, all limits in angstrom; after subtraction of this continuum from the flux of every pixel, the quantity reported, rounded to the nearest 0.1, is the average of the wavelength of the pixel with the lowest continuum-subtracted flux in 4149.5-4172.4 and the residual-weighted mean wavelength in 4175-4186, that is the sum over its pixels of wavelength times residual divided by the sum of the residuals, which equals 4176.2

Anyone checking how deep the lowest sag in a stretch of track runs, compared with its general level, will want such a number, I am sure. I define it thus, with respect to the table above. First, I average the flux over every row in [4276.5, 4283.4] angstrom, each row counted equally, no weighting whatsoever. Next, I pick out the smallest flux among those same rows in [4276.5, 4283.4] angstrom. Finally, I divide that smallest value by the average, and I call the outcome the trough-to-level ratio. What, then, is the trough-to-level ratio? 0.967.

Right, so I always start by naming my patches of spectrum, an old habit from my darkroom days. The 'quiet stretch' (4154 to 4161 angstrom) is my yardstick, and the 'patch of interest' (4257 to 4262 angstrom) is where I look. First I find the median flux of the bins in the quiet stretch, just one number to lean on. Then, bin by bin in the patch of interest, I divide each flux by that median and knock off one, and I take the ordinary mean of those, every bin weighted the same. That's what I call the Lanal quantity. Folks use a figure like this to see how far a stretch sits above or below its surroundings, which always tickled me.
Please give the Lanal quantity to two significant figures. 0.11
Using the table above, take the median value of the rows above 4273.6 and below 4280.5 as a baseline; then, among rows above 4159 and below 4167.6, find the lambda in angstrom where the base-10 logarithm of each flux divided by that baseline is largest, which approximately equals 4163.33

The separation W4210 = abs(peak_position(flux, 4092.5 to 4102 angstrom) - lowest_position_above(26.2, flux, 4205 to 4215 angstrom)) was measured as 113.7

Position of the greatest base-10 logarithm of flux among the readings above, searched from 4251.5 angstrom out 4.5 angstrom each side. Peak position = 4247.57 angstrom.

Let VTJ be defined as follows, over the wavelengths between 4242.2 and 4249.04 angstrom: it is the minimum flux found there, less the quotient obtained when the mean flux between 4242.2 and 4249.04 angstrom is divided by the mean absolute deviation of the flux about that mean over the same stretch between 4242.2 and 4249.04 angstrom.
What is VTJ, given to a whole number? -92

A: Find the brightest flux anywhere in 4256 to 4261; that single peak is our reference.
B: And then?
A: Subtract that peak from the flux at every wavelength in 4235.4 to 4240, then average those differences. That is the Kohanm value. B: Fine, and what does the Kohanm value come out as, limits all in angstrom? -1.5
